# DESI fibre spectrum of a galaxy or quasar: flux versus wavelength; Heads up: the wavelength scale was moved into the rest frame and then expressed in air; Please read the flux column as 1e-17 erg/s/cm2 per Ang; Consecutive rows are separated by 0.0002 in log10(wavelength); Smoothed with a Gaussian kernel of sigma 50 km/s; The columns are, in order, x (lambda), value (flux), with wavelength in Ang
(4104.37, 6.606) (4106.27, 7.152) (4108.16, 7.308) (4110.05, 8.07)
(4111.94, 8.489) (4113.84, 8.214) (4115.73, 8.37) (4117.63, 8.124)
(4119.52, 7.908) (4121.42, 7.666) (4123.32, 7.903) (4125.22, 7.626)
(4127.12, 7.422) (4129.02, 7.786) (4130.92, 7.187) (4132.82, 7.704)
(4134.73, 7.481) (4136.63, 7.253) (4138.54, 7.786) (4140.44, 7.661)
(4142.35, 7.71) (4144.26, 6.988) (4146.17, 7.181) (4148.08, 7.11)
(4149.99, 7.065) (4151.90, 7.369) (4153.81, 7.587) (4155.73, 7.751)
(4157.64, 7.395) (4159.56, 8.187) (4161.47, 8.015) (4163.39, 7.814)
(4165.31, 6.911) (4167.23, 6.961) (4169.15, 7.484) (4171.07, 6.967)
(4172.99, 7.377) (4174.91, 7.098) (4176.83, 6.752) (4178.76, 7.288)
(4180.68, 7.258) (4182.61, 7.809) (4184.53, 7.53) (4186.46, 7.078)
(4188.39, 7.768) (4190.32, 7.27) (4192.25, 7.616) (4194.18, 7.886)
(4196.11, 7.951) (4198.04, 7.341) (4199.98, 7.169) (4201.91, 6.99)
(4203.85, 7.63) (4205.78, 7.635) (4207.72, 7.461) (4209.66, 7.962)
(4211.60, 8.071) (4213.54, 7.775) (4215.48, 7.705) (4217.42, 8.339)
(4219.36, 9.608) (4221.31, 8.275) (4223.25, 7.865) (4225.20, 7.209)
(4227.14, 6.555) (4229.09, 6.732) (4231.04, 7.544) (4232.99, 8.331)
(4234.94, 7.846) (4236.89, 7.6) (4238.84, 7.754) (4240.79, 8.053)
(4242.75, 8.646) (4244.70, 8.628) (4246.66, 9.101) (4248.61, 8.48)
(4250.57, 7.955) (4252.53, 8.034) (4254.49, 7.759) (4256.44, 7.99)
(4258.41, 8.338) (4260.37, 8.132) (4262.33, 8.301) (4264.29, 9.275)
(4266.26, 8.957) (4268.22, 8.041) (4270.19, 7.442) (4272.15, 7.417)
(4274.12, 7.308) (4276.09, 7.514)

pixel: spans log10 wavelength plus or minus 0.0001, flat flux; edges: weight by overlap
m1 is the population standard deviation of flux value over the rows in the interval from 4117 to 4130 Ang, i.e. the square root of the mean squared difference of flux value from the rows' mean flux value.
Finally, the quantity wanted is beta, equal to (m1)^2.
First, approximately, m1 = 0.21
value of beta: 0.04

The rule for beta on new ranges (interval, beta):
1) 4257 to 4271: 0.31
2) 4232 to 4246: 0.15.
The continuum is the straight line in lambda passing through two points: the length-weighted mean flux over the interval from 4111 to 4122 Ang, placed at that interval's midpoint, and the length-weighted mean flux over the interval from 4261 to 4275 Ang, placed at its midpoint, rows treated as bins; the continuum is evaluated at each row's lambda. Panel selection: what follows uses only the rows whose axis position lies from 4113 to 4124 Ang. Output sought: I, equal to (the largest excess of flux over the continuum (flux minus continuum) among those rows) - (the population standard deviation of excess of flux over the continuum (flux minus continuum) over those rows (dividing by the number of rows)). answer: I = 0.0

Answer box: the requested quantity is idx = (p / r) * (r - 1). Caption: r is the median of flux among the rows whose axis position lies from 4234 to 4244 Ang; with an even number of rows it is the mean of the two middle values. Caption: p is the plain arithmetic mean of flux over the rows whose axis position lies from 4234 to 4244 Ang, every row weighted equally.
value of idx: 7.0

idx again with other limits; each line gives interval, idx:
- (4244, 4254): 7.4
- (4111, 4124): 7.1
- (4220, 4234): 6.5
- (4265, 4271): 7.1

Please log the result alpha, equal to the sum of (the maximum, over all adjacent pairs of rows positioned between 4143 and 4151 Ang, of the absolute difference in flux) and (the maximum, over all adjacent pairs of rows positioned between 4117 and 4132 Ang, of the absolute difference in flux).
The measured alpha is 0.79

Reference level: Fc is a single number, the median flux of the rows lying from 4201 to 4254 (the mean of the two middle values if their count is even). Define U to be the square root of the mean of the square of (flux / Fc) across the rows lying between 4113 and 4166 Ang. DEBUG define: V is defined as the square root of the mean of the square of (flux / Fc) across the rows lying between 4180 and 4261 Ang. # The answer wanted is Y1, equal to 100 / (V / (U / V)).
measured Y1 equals 97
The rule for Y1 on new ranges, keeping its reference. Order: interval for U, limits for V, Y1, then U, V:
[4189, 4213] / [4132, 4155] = 109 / 0.96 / 0.94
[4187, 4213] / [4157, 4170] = 105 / 0.97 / 0.96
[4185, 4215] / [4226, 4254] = 94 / 0.96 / 1.01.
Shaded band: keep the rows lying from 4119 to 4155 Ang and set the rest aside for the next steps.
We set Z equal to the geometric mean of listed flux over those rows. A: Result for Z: 7.49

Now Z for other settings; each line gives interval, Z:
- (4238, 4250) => 8.43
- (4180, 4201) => 7.51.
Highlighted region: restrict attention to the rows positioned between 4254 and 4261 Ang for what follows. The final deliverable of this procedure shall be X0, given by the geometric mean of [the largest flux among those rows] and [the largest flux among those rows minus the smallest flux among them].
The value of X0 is 2.2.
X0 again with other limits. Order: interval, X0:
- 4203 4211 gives 2.0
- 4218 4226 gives 4.8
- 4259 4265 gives 3.3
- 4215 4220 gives 4.3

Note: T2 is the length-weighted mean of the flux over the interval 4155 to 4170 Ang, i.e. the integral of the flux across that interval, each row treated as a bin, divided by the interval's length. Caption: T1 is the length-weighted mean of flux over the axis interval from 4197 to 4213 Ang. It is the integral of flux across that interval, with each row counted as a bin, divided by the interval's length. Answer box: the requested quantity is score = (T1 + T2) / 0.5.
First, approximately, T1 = 7.54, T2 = 7.56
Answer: 30.2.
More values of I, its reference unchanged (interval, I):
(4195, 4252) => 0.8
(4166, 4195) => -0.6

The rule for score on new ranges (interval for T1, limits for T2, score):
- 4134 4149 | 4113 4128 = 30.6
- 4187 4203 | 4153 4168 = 30.1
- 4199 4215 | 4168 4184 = 29.7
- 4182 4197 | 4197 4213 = 30.3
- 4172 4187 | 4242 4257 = 31.2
